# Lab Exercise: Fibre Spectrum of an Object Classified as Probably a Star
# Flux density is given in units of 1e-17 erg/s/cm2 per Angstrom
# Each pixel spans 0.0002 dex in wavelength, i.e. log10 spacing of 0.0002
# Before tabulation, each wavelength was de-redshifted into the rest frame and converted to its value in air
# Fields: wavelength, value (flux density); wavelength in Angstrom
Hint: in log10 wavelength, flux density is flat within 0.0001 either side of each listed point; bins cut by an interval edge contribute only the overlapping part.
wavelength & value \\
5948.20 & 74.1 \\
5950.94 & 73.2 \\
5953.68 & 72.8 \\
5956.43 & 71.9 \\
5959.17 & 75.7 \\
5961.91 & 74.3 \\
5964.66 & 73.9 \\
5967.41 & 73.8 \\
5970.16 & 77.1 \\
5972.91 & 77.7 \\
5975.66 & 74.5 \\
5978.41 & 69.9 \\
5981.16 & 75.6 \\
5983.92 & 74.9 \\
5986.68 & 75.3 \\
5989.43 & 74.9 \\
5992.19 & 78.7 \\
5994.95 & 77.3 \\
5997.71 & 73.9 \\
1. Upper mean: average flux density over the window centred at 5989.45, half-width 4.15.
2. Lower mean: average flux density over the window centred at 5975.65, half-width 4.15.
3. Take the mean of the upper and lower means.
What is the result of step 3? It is 75.2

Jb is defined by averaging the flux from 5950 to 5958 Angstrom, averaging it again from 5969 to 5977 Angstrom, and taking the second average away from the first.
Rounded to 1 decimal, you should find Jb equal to -3.8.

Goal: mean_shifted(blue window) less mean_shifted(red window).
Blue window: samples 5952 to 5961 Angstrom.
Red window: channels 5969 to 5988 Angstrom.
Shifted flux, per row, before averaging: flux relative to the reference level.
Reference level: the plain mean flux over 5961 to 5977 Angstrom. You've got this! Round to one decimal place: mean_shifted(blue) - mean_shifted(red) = -1.5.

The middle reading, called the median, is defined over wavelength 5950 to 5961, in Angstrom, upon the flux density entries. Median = 73.0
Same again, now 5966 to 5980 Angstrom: 74.5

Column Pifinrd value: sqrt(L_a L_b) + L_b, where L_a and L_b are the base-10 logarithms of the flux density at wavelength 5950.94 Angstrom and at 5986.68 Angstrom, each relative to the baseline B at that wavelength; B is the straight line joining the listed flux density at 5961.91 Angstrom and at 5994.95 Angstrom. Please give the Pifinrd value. -0.0050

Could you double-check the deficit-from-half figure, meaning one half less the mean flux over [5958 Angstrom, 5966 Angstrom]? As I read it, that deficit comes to -74.1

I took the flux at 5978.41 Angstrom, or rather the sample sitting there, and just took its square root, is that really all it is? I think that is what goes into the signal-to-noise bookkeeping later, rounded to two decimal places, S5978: 8.36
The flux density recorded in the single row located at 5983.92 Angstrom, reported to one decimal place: 74.9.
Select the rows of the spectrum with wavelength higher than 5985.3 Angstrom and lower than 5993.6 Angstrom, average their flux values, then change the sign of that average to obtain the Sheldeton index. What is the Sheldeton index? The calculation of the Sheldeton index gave -76.3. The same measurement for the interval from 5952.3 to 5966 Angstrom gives -73.7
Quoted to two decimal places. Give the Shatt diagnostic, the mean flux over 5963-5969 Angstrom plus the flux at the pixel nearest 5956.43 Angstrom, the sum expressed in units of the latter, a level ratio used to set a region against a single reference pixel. 2.03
